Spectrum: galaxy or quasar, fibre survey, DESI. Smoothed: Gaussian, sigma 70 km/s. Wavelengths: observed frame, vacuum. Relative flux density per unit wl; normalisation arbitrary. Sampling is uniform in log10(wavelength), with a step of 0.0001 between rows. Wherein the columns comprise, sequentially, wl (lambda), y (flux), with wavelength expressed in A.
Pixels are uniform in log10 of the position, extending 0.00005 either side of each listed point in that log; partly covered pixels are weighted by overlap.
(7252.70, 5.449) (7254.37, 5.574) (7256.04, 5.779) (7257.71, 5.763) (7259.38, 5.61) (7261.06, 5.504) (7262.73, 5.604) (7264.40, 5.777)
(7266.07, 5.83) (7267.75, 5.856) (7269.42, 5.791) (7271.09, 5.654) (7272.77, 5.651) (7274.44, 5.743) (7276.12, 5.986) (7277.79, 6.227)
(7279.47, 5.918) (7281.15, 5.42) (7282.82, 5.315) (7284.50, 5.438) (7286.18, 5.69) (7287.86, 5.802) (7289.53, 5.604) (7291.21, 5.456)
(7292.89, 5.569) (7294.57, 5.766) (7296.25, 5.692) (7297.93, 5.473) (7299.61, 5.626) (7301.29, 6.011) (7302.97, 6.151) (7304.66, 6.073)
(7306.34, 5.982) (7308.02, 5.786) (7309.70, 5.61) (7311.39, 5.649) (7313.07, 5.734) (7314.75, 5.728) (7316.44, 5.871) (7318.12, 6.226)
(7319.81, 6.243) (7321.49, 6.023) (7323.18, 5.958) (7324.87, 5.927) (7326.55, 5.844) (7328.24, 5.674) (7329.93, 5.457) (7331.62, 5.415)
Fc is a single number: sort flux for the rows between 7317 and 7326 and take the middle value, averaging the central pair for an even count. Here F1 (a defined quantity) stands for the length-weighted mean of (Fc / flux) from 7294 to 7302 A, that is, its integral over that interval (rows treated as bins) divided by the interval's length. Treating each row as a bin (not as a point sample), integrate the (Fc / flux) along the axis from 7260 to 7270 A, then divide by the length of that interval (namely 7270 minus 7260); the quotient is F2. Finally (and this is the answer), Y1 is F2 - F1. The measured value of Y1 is -0.004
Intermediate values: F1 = 1.06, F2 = 1.05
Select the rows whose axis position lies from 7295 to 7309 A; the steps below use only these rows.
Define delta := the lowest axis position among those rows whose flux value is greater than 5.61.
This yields 7296.25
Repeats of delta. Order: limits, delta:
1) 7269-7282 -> 7269.42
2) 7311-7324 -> 7311.39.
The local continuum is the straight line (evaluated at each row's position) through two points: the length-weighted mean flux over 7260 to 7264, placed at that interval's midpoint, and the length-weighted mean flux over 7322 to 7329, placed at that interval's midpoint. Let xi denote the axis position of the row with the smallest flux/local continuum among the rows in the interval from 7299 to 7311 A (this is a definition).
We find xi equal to 7309.70 A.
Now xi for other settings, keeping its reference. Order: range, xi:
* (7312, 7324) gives 7314.75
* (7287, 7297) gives 7291.21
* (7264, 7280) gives 7272.77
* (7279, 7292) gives 7282.82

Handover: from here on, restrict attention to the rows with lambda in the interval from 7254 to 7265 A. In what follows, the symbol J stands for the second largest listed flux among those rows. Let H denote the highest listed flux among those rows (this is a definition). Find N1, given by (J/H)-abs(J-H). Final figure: 1.00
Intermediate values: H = 5.779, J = 5.777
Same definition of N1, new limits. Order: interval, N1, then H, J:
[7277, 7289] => 0.64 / 6.227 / 5.918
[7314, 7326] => 0.98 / 6.243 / 6.226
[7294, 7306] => 0.91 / 6.151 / 6.073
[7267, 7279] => 0.72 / 6.227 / 5.986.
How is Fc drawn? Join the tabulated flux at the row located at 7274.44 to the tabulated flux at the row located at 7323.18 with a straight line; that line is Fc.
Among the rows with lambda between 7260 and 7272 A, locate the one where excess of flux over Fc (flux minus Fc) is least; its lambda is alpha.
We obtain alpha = 7261.06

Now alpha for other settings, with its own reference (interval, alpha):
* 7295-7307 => 7297.93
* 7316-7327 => 7326.55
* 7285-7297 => 7291.21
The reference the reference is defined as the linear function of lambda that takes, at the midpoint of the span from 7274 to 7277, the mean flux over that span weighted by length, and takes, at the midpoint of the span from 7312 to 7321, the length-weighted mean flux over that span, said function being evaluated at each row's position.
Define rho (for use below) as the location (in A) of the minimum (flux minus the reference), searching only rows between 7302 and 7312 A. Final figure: 7309.70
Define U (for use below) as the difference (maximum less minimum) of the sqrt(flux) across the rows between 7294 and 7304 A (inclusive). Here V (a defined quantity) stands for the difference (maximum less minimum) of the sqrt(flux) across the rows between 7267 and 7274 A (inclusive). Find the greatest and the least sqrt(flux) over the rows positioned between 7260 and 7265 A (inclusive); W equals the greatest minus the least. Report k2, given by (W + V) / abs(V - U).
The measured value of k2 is 1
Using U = 0.141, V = 0.043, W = 0.057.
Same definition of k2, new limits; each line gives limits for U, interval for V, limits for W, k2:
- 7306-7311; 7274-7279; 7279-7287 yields 10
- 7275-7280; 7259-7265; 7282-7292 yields 31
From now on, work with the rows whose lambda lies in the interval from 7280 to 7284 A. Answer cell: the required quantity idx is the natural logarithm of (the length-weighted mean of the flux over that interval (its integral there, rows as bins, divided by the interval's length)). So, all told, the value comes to 1.69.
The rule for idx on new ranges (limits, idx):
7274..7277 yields 1.77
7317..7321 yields 1.82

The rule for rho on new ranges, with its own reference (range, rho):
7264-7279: 7272.77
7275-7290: 7282.82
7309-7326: 7309.70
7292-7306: 7297.93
